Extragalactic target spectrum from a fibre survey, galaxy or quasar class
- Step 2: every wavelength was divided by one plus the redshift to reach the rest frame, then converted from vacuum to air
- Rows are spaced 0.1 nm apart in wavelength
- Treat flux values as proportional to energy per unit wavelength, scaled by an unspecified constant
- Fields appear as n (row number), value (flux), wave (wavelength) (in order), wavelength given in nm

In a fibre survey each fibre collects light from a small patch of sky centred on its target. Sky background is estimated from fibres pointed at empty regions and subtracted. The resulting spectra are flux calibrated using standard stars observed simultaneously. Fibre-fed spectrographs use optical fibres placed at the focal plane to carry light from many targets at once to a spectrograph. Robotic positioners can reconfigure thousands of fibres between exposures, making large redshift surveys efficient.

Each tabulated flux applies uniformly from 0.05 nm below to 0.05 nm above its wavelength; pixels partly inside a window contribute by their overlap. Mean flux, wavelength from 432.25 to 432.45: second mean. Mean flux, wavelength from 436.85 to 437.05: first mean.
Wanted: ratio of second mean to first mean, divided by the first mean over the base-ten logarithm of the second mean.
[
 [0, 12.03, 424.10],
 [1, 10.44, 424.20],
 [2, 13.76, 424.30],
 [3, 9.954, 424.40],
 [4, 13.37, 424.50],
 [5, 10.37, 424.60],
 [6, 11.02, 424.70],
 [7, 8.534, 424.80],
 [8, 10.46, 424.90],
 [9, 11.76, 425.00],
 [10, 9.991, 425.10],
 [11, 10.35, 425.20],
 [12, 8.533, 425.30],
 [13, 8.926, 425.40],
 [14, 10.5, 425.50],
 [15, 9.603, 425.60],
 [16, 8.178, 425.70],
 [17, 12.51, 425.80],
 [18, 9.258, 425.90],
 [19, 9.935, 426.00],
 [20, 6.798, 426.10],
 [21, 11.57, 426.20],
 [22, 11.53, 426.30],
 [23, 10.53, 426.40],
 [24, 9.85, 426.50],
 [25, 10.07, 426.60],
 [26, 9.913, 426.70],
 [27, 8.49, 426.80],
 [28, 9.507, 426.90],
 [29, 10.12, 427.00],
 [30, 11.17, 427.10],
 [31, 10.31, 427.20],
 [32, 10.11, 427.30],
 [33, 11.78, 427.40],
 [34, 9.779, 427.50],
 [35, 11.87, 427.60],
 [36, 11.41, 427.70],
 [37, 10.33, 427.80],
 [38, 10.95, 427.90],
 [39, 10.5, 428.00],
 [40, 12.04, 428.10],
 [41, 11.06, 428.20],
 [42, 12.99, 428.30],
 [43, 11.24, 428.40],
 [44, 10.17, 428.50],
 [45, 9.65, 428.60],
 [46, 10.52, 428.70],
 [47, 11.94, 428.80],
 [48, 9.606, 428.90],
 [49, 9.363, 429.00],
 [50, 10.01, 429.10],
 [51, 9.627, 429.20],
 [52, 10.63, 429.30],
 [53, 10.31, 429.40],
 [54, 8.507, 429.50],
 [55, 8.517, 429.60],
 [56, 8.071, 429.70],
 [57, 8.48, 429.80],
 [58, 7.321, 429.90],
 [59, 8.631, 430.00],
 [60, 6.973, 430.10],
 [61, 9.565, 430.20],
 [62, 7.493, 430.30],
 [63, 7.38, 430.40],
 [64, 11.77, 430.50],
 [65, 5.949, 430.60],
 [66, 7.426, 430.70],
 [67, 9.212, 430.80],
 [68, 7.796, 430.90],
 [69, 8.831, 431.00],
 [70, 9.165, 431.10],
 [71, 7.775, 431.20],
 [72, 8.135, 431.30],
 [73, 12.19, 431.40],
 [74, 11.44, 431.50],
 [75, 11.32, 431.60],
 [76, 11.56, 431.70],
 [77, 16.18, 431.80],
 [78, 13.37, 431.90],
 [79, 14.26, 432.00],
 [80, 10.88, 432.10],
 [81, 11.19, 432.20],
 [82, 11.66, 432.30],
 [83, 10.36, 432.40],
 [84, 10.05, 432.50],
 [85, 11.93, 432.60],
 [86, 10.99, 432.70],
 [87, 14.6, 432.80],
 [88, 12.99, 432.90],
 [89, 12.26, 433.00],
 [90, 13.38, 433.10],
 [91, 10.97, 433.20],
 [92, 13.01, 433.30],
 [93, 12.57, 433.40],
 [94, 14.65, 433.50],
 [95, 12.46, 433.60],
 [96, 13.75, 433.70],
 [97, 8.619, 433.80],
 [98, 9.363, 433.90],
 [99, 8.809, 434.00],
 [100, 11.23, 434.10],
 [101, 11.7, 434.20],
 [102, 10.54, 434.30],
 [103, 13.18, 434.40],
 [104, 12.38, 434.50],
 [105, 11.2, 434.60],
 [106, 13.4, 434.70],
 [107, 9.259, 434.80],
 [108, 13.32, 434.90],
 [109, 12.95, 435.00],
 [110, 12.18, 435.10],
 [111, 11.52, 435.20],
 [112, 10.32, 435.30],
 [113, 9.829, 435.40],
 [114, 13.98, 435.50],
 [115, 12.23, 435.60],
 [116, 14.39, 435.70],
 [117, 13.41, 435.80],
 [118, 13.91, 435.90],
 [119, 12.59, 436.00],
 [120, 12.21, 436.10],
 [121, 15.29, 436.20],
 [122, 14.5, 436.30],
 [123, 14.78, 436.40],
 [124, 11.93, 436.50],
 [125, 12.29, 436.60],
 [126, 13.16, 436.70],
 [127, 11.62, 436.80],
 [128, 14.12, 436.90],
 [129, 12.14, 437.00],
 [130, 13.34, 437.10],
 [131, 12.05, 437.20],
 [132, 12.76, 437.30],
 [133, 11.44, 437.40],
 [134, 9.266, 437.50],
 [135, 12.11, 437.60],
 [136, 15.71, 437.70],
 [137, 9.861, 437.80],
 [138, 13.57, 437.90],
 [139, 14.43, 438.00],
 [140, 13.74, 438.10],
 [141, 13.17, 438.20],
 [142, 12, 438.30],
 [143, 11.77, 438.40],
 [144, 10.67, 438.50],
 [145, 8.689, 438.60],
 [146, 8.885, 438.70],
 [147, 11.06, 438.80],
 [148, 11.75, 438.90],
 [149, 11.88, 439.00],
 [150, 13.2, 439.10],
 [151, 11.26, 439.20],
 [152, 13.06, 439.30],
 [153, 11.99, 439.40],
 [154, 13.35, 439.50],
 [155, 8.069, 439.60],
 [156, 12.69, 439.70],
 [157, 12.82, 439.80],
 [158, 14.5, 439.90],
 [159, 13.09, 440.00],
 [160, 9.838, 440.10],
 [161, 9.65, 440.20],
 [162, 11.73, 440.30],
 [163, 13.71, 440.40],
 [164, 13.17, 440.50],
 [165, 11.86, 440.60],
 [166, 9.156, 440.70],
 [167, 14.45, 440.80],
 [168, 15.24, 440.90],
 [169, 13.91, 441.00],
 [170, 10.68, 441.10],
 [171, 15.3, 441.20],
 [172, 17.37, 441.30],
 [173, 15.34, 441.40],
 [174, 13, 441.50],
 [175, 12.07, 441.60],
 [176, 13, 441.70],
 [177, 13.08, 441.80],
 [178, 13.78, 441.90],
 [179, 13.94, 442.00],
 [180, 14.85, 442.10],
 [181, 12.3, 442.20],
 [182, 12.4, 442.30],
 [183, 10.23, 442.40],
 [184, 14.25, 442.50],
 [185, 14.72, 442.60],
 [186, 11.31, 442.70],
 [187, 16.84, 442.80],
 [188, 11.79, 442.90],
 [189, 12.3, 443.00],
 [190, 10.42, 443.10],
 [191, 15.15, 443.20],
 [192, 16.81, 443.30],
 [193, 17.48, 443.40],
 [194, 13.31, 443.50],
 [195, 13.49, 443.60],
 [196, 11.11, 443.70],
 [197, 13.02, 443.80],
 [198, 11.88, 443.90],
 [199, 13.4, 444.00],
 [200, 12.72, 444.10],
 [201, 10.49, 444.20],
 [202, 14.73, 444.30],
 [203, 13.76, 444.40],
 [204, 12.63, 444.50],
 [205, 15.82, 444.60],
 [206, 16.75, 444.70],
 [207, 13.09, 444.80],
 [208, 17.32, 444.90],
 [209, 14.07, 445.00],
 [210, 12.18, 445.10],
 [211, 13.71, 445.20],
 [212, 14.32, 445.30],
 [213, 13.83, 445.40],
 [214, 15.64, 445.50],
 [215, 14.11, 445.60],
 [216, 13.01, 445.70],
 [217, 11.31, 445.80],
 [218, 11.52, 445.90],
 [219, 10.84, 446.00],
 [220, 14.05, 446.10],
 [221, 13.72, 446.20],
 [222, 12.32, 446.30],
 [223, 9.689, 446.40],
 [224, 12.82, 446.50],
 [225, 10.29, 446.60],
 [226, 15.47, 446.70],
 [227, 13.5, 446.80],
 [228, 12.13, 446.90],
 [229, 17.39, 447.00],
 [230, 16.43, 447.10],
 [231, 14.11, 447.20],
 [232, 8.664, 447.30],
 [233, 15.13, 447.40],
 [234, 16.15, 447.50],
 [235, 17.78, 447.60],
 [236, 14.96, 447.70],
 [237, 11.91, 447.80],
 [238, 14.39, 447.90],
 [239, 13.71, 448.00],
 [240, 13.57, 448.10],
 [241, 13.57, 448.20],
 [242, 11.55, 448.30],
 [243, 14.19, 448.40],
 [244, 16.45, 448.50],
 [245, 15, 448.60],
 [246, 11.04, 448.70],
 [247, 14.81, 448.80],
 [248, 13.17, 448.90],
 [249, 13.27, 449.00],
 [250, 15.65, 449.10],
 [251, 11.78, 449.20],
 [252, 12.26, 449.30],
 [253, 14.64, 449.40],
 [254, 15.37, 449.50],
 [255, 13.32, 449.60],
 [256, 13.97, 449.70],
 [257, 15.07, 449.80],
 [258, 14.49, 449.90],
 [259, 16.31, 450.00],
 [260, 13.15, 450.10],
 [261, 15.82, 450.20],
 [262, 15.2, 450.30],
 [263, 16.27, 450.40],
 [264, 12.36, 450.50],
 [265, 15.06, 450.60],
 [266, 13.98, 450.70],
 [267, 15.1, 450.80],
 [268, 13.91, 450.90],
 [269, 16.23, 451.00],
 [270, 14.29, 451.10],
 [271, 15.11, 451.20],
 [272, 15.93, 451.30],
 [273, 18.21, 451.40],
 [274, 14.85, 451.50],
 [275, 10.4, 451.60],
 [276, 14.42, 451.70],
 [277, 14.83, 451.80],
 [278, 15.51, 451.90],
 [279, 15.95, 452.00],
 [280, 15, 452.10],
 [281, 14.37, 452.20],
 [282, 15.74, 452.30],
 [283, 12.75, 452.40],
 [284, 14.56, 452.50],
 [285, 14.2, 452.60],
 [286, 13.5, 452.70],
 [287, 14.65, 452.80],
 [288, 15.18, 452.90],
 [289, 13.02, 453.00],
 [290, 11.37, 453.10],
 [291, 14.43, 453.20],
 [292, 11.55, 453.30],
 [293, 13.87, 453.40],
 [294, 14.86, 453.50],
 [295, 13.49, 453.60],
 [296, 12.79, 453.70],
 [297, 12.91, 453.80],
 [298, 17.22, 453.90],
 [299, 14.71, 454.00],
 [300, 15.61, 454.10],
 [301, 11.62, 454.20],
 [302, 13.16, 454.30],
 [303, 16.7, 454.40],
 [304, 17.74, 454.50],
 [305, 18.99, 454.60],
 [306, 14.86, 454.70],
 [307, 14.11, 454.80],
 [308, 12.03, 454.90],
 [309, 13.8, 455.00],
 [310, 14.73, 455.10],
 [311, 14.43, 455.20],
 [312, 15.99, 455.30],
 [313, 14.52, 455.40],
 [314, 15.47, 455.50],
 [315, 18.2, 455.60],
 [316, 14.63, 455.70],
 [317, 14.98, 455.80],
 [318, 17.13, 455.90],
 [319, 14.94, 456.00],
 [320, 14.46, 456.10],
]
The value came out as 0.067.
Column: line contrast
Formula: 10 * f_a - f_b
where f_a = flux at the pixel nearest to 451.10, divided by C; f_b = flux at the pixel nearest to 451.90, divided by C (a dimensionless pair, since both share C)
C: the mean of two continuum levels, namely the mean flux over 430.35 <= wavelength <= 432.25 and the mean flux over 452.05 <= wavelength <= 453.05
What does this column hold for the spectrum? 10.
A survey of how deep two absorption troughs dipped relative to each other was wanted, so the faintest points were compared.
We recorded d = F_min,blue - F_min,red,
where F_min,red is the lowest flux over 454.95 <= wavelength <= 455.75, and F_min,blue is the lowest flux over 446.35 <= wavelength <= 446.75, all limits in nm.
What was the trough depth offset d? -4.1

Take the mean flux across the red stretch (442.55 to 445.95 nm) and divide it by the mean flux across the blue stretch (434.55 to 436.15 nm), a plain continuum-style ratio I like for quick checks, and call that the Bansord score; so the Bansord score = 1.11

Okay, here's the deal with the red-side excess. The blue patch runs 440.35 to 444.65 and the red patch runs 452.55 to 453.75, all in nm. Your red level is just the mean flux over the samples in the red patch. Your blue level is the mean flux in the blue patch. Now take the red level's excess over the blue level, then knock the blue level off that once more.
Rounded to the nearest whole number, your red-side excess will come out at -13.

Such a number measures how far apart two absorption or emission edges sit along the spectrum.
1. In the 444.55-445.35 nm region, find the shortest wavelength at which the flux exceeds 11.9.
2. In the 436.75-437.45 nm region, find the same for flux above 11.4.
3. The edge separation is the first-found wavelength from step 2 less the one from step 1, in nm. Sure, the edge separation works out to -7.80 nm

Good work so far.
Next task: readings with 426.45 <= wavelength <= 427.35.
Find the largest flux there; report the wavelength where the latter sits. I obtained 427.10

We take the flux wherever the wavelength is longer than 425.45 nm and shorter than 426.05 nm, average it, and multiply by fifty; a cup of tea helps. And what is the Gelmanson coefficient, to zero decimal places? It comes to 500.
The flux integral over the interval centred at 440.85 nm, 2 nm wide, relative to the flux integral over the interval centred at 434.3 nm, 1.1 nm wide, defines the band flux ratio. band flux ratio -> 2.2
